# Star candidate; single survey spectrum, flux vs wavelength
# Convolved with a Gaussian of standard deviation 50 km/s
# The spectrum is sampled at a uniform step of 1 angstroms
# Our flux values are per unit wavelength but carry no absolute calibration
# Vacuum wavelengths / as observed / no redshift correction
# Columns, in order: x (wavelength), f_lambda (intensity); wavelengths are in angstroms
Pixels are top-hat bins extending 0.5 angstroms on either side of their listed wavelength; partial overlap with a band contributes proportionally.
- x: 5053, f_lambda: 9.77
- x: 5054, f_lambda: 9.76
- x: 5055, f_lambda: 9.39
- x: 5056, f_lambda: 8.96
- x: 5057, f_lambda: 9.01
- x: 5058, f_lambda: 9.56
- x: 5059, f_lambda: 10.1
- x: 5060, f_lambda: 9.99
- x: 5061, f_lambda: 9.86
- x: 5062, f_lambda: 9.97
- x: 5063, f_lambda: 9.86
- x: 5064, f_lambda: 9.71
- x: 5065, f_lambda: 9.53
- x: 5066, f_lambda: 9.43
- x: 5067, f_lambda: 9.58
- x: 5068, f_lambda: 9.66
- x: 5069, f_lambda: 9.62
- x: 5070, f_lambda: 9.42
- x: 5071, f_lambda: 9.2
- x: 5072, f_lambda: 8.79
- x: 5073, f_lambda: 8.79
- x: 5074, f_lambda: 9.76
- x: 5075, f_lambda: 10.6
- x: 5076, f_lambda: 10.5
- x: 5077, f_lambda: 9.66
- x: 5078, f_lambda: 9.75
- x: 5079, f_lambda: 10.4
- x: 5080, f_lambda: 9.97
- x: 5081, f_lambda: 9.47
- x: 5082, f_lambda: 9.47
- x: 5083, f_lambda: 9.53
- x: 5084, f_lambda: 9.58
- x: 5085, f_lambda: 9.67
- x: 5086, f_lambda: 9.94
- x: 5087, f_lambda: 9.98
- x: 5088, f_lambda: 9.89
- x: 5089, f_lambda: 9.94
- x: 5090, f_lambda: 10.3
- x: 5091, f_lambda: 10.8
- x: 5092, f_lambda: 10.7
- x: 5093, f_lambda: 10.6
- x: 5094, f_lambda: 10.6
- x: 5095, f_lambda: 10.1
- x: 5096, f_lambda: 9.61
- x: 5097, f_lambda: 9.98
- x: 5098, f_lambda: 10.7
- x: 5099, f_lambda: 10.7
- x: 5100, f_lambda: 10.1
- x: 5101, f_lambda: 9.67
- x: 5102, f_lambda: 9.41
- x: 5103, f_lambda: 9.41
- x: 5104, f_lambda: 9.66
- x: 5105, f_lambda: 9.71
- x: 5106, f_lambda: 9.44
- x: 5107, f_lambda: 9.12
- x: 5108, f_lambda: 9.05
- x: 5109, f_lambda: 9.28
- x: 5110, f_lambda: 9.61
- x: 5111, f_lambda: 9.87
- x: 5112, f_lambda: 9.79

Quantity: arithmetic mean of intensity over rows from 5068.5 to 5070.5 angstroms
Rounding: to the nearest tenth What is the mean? 9.5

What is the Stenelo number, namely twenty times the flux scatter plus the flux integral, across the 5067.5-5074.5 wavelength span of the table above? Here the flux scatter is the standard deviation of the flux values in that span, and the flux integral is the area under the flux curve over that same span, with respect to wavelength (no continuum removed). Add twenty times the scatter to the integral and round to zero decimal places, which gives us 73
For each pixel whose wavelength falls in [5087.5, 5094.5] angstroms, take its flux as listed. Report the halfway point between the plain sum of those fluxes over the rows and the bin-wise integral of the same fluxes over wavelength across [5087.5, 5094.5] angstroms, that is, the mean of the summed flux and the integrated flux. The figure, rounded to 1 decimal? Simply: 72.8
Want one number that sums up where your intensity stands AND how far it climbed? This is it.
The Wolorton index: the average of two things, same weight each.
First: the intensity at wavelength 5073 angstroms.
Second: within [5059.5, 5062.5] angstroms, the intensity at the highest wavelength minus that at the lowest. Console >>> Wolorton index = 4.4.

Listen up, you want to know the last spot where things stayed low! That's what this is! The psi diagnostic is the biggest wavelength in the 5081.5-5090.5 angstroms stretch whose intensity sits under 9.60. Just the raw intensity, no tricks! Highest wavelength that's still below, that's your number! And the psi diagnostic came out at 5084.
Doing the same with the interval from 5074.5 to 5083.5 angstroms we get 5083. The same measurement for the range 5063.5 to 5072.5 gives 5072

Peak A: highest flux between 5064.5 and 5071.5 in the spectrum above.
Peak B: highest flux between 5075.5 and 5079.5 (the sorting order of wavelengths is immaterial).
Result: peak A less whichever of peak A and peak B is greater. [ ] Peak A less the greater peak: -0.84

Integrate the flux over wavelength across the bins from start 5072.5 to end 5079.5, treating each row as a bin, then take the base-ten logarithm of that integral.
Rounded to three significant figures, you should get 1.84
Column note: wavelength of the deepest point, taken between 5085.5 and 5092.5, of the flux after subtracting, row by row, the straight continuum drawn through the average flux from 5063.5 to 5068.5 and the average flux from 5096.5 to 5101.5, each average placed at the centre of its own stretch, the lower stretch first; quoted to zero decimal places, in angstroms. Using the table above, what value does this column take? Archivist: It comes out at 5088 angstroms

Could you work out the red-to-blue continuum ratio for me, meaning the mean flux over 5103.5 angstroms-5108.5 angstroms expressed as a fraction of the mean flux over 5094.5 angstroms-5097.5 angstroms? 0.95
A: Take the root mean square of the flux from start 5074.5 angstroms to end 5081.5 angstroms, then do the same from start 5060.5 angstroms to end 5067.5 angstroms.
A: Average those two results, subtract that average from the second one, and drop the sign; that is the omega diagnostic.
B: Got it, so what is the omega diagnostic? 0.18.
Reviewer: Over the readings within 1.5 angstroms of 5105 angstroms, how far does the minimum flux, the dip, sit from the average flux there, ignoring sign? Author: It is 0.16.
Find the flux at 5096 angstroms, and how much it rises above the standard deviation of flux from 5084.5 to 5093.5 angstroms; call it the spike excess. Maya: 9.2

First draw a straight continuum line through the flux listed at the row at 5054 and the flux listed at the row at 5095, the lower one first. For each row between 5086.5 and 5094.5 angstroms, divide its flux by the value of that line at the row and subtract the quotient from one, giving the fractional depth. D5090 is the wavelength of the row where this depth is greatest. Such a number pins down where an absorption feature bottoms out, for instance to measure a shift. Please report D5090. 5088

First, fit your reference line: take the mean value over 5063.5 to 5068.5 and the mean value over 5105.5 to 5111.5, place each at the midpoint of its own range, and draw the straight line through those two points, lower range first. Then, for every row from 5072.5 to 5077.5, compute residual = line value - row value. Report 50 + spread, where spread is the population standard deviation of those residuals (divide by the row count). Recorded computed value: 50.7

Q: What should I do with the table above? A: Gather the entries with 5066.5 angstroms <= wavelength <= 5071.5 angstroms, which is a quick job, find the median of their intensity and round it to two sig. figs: 9.6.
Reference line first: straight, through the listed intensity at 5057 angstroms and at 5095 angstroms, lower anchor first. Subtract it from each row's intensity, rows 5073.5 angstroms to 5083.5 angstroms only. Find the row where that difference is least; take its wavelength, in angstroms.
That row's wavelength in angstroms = 5082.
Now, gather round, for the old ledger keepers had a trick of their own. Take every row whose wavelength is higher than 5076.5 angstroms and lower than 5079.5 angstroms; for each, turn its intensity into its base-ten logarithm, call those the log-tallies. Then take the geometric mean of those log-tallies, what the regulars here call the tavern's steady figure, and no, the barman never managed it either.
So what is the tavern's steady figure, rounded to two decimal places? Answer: 1.00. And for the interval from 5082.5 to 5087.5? 0.99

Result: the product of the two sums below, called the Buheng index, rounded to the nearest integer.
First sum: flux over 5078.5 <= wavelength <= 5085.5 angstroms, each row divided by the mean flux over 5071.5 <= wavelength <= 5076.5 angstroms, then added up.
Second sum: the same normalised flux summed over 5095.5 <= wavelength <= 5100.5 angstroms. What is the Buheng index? 37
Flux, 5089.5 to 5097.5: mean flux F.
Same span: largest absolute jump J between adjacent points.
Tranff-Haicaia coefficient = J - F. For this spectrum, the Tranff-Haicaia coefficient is -9.84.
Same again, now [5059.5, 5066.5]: -9.58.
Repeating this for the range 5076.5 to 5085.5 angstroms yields -9.07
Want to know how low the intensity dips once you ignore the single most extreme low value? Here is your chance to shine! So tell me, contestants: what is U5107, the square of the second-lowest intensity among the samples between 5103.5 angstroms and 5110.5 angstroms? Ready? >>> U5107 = 83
